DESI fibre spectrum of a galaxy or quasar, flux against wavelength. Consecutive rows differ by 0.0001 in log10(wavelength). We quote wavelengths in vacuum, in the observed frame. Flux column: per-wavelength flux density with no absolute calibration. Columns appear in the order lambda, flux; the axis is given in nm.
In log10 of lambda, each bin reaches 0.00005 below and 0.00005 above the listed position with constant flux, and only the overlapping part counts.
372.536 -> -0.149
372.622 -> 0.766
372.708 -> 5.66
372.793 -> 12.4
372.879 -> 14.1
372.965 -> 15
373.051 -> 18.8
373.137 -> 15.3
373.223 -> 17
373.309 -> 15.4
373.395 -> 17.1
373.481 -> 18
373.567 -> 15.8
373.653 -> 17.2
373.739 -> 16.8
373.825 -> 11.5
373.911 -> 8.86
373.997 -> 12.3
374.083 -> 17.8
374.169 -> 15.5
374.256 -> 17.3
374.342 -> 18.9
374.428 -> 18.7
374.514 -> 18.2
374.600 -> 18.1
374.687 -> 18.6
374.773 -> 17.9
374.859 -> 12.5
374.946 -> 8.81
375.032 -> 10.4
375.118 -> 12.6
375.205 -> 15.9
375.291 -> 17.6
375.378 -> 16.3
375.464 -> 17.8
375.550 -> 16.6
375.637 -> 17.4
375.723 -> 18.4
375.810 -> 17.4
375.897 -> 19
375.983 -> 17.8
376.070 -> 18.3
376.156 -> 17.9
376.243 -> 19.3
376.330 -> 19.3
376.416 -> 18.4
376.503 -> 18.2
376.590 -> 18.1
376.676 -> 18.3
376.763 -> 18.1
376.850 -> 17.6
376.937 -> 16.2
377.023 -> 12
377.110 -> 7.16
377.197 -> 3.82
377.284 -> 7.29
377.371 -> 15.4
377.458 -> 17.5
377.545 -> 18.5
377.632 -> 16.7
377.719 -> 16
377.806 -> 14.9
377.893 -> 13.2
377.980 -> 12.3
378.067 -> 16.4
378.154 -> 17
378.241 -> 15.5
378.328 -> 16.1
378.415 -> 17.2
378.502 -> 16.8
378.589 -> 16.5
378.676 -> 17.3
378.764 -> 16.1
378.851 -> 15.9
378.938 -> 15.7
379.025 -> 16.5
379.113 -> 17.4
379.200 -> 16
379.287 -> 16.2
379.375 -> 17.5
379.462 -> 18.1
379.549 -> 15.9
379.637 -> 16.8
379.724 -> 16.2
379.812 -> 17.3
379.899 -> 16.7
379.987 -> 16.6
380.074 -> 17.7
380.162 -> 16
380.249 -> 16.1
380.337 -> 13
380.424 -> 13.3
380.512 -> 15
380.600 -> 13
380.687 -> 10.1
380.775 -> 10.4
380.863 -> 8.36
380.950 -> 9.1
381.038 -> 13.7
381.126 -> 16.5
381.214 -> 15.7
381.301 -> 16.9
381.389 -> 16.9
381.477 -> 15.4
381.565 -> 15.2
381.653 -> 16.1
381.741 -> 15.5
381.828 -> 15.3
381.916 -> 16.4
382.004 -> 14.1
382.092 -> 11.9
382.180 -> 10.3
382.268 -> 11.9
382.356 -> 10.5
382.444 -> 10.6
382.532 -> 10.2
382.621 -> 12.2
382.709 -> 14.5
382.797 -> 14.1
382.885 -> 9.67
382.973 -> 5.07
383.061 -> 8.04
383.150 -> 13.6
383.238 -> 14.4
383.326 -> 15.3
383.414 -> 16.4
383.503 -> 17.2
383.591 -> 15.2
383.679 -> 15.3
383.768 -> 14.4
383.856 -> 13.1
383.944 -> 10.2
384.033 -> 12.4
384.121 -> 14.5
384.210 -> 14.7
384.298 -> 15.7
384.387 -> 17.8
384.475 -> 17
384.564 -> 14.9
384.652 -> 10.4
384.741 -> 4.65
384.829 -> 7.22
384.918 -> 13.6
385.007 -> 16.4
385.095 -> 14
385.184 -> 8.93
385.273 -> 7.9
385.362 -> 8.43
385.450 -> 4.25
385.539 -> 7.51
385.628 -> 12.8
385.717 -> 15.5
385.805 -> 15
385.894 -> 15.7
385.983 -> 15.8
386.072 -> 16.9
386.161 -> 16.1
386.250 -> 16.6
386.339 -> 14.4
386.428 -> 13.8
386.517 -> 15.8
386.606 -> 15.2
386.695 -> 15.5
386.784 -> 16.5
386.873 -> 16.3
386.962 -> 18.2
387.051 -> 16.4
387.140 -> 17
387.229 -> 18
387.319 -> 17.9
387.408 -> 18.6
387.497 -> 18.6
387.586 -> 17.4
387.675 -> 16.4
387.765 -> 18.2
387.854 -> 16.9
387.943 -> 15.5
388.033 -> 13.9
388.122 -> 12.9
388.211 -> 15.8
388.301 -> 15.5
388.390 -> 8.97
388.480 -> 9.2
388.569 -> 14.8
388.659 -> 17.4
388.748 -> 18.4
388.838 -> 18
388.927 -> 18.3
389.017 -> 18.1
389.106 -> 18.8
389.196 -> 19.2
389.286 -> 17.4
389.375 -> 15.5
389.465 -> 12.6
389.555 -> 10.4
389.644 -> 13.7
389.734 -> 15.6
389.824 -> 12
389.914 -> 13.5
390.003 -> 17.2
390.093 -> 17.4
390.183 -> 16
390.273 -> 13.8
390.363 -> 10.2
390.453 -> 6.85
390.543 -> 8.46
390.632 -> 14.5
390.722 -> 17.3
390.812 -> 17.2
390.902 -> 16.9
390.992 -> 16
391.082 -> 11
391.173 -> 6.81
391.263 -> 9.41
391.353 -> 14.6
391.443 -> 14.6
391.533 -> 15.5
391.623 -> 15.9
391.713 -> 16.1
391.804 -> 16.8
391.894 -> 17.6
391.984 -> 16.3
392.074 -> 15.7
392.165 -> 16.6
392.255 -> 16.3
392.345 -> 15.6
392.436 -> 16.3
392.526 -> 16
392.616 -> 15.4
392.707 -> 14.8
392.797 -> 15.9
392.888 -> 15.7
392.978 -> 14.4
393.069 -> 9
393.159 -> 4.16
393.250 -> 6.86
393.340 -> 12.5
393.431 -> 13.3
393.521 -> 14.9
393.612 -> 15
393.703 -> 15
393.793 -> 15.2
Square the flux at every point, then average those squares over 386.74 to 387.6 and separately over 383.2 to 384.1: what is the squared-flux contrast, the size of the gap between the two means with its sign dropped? 96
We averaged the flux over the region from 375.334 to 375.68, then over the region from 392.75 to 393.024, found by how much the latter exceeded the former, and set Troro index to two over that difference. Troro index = -1.2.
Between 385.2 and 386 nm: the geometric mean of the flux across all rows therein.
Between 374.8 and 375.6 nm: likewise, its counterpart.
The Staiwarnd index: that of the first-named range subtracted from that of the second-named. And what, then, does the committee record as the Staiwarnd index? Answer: 3.4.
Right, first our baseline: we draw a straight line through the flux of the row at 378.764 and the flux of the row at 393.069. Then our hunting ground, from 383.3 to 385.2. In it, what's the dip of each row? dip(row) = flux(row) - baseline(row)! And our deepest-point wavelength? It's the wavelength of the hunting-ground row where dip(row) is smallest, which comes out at 384.741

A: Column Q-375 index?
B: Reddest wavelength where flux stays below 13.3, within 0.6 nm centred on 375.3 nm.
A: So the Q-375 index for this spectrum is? 375.118 nm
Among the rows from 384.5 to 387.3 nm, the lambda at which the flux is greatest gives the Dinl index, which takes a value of 386.962 nm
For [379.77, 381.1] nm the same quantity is 380.074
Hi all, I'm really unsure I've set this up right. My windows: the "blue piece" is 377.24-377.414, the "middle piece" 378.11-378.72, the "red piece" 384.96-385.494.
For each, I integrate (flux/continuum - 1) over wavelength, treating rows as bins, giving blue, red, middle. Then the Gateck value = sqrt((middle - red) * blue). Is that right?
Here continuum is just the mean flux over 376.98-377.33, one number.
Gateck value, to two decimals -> 0.22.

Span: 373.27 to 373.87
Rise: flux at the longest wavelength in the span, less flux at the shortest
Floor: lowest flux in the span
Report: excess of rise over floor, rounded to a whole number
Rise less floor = -15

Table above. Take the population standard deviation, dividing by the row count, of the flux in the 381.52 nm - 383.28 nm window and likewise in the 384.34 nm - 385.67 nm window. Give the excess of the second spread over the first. 1.4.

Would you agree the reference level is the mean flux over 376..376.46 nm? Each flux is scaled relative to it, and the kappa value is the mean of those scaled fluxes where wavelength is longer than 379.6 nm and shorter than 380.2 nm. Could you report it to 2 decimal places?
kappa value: 0.90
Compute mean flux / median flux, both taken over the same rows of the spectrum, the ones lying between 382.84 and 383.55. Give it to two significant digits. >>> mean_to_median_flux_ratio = 0.89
